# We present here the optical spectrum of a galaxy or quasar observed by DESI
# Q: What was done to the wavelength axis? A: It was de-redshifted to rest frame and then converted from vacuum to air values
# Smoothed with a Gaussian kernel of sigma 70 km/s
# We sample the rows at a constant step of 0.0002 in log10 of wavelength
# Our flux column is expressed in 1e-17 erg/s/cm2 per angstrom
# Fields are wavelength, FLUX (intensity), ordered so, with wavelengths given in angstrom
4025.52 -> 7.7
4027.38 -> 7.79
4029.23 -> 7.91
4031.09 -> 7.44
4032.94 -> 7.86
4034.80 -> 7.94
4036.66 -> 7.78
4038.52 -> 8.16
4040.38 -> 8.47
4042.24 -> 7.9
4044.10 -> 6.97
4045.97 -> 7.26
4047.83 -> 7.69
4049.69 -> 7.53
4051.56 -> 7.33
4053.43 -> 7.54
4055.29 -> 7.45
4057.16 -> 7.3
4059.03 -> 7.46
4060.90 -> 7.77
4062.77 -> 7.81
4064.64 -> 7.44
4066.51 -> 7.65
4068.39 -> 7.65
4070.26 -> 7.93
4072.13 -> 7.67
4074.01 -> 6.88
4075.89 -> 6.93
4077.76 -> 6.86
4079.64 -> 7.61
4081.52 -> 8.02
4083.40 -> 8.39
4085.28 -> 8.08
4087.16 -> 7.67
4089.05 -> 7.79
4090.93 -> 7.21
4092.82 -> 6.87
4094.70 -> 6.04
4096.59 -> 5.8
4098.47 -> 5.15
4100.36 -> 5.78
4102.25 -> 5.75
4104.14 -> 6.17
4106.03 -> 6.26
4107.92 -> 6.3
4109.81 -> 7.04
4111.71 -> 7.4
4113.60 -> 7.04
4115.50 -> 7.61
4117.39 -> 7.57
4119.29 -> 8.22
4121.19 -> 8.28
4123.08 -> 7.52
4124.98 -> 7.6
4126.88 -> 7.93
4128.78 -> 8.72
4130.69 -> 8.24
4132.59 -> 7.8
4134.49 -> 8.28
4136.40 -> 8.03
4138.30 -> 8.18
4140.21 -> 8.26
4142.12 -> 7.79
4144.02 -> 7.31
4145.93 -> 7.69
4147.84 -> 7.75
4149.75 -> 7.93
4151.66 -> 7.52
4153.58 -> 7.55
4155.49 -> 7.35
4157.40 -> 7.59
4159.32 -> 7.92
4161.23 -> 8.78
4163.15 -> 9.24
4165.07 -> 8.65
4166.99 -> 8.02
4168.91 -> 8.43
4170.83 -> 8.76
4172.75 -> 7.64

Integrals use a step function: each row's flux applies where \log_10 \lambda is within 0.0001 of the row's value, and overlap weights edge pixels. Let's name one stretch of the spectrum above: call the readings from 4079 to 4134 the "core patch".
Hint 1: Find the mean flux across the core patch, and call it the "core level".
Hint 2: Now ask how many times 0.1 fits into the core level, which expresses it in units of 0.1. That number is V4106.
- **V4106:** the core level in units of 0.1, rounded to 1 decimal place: 72.4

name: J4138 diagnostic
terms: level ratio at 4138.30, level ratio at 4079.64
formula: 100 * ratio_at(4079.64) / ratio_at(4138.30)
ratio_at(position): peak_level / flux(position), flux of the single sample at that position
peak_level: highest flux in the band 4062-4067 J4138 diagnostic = 107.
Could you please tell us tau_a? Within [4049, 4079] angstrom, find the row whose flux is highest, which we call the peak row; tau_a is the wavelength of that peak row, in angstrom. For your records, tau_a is 4070.26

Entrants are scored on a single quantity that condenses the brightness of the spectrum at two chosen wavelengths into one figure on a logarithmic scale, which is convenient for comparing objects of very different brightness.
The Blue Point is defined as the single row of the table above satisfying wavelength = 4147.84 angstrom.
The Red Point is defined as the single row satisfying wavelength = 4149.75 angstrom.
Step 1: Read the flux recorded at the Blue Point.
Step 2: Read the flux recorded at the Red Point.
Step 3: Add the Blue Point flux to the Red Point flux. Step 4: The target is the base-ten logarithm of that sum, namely 1.195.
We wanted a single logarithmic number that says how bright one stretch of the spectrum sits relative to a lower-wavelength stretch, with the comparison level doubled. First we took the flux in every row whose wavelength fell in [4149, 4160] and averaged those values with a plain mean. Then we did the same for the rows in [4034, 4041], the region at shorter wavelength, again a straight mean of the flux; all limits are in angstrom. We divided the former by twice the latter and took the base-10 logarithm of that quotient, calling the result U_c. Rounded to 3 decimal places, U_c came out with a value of -0.326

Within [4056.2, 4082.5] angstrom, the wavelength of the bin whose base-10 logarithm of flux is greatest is 4081.52 angstrom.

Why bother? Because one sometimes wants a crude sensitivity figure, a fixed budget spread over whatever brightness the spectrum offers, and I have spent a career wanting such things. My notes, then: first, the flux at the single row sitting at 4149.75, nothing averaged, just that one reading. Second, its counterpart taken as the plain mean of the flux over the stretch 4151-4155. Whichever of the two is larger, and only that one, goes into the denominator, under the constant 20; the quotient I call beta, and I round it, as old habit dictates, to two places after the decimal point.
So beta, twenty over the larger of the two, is 2.52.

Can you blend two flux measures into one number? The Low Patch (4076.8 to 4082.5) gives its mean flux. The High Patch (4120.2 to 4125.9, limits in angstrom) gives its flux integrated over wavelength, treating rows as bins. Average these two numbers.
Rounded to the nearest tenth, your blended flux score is 26.0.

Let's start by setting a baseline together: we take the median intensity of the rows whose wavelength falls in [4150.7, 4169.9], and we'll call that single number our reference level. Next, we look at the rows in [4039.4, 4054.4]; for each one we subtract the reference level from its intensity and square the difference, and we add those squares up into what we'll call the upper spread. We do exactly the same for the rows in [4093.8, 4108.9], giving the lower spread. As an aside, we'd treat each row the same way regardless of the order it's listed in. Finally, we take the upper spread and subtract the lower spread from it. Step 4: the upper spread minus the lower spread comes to -32.4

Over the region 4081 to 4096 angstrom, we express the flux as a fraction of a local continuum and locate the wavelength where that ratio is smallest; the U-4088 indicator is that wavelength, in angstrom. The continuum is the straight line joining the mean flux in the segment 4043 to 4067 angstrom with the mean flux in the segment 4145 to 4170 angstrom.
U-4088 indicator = 4094.70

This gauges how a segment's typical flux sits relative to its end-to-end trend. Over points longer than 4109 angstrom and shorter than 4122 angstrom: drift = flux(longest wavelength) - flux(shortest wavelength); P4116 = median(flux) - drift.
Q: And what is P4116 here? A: 6.3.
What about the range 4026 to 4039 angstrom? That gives 7.5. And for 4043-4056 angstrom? 7.0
